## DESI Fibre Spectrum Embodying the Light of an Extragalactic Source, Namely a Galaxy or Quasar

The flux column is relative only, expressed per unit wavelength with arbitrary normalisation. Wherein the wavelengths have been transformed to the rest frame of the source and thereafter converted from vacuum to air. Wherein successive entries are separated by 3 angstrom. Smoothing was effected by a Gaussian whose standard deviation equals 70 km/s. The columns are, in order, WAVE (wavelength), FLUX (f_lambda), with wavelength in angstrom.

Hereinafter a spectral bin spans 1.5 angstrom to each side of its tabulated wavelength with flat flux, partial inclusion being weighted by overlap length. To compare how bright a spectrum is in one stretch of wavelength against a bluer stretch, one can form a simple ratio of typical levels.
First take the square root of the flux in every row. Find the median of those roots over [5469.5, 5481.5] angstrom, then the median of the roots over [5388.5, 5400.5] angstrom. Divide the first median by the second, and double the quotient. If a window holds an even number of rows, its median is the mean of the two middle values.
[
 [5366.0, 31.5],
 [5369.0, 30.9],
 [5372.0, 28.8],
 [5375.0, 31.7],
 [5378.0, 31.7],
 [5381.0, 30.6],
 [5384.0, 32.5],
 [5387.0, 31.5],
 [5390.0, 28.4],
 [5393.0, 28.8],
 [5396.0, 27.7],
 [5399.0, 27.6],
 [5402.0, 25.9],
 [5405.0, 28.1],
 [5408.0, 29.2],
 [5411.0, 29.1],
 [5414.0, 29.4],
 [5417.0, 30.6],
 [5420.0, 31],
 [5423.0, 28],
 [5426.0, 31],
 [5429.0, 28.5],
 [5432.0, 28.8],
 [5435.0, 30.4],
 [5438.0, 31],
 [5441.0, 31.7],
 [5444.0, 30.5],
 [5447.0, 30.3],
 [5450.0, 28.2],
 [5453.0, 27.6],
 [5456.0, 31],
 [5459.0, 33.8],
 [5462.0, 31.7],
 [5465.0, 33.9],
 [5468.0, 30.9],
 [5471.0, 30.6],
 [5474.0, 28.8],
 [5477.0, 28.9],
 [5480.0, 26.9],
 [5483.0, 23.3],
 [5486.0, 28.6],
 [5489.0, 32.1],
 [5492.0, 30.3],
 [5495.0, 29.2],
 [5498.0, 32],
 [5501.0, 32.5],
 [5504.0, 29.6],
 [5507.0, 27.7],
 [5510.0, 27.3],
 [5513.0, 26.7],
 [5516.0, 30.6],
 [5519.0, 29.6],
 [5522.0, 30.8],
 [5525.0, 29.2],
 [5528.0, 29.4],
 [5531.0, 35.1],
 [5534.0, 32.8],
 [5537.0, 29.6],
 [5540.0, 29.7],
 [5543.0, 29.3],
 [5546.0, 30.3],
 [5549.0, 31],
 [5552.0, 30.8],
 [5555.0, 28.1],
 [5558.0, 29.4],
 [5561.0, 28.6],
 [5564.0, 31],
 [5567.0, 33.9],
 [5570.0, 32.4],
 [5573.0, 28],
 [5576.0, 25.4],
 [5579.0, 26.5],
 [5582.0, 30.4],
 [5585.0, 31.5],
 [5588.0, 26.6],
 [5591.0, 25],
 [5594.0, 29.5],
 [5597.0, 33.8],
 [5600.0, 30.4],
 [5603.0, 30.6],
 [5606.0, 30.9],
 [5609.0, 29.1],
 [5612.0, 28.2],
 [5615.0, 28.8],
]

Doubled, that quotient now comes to 2.03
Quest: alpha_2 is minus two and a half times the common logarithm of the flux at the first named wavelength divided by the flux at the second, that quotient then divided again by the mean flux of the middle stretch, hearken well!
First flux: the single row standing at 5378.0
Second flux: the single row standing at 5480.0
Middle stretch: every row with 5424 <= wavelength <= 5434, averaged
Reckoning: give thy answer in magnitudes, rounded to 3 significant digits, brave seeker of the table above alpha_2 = 3.49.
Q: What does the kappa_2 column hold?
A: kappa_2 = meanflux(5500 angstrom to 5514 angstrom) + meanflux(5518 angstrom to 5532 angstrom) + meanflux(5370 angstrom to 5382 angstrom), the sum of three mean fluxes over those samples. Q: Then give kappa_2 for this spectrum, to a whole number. 90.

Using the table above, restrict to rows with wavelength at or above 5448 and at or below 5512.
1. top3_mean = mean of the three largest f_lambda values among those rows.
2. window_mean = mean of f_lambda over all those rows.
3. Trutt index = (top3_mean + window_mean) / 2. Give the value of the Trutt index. 31.6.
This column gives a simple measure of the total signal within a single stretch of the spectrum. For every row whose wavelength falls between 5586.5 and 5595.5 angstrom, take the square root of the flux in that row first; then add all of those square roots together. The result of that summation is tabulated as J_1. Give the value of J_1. 15.6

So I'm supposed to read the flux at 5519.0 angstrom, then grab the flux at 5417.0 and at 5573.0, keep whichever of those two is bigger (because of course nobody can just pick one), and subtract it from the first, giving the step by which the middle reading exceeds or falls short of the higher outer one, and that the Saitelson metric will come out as -1.0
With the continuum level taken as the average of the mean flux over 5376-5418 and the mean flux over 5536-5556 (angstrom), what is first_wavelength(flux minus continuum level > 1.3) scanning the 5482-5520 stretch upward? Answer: 5489.0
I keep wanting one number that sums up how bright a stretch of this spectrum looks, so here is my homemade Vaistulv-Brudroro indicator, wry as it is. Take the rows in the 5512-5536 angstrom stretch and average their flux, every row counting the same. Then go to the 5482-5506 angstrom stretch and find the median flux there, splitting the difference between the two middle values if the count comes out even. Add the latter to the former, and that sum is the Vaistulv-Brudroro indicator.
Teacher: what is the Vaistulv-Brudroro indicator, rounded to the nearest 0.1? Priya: 60.5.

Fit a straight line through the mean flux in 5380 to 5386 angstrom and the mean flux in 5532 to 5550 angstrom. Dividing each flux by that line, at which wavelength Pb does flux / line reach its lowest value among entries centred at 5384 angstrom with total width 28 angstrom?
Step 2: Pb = 5396.0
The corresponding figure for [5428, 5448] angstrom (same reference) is 5429.0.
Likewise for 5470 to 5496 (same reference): 5483.0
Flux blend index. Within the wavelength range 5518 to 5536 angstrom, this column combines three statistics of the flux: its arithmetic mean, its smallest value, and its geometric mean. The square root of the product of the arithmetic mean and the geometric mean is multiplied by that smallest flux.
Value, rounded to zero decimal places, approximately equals 909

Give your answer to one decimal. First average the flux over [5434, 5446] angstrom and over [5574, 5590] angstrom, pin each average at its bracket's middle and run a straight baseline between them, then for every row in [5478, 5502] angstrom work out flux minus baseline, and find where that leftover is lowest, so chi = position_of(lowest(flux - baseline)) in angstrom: 5483.0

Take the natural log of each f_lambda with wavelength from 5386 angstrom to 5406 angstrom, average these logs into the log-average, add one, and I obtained 4.34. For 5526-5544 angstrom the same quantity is 4.43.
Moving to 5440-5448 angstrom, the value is 4.43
